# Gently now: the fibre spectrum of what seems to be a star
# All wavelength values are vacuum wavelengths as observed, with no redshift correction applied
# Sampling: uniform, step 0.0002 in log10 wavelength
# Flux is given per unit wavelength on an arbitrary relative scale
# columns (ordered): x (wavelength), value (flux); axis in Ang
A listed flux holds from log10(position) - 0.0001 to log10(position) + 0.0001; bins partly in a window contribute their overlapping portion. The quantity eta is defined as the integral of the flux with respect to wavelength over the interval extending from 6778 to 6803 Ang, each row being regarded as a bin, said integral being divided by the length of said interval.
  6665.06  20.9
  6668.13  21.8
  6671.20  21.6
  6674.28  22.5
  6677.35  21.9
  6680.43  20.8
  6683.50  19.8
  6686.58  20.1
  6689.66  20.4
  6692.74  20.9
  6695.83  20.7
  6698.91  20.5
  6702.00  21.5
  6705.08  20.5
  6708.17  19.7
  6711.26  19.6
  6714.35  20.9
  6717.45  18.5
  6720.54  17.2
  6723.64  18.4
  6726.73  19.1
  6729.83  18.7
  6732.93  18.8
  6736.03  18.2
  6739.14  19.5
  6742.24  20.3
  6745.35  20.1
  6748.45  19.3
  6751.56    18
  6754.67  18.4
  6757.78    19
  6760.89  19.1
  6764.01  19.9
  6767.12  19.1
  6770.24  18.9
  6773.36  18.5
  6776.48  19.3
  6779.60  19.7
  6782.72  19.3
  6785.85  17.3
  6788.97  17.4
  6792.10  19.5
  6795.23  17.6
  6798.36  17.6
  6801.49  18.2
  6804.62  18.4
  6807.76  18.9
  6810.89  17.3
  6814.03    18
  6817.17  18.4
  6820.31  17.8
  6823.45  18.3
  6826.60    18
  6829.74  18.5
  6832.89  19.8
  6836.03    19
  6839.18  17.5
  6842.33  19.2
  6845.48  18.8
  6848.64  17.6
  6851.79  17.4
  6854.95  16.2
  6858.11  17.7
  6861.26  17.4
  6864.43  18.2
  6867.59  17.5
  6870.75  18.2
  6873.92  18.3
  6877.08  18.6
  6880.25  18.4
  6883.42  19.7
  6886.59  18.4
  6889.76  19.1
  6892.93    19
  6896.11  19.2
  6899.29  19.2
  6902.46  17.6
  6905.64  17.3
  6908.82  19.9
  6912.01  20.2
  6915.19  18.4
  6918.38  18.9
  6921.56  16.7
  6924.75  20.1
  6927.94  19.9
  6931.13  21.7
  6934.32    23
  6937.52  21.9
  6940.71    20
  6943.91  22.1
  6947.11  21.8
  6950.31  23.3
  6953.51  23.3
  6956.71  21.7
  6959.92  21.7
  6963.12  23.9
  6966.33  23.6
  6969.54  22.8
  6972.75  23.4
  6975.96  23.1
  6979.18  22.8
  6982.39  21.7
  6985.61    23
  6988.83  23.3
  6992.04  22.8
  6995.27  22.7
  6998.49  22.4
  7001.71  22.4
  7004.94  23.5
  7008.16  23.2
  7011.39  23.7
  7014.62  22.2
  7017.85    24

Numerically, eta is 18.3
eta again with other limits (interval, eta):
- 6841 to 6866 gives 17.8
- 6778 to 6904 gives 18.3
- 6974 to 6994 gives 22.8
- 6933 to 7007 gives 22.6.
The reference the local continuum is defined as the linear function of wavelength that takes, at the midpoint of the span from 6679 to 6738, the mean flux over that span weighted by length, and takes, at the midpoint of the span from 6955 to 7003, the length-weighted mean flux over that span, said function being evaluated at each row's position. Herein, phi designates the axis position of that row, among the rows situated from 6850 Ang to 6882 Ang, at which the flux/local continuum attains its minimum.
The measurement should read 6854.95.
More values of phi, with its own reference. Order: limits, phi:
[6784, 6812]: 6810.89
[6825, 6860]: 6854.95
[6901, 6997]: 6921.56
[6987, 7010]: 7001.71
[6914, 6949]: 6921.56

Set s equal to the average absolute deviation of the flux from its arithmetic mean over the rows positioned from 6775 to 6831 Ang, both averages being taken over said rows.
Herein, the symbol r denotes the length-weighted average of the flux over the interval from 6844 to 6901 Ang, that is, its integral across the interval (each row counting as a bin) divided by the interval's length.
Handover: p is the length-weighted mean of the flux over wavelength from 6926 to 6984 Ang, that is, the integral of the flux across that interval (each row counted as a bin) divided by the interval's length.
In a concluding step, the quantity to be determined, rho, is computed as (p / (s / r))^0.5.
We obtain 26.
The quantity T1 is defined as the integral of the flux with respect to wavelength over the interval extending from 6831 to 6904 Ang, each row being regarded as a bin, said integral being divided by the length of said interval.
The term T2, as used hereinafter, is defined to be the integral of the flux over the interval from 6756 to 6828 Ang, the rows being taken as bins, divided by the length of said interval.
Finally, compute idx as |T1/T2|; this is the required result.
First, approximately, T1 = 18.4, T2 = 18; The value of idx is 0.99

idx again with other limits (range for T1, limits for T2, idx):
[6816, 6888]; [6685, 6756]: 0.93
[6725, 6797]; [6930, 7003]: 0.84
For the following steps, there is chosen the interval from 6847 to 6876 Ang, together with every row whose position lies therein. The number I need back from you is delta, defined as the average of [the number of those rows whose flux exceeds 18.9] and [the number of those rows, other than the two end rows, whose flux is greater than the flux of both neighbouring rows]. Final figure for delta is 1.0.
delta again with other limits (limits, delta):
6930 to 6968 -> 7.5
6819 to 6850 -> 3.0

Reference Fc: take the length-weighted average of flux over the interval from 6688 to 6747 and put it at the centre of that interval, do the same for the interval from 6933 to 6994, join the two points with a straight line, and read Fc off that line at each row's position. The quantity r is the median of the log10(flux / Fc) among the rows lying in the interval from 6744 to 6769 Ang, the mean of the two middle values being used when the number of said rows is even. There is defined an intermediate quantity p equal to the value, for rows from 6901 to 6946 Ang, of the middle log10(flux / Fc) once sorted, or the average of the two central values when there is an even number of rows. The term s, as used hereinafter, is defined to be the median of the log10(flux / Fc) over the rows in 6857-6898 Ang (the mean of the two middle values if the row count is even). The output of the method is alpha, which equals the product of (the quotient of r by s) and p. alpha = -0.02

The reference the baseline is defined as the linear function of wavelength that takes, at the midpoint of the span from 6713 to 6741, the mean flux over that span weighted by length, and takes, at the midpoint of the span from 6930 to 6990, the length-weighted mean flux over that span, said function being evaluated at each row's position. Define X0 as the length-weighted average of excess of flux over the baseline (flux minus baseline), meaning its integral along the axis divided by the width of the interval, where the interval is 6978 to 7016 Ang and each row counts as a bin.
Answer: -0.3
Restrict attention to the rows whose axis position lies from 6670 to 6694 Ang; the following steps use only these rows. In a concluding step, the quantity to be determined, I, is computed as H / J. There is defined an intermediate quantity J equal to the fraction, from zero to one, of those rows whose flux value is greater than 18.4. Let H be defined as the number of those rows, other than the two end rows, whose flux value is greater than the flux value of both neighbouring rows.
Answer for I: 1.0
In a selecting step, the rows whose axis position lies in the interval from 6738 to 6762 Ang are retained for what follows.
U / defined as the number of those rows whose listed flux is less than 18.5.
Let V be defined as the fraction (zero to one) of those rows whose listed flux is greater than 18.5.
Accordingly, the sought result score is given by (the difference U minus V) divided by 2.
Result 0.6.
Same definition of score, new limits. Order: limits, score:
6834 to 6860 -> 2.3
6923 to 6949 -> -0.5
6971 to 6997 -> -0.5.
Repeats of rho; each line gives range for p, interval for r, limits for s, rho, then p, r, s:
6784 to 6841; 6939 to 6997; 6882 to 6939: 19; 18.2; 22.6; 1.2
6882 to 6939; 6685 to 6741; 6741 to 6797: 23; 19.5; 19.6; 0.7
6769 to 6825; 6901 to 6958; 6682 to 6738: 20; 18.4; 20.4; 1.0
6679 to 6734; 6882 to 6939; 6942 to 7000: 26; 19.8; 19.5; 0.6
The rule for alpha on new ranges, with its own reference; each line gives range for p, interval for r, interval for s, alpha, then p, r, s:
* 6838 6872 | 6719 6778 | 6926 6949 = -0.20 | -0.081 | -0.0249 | -0.010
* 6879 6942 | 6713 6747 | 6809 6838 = -0.02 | -0.055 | -0.0234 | -0.058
